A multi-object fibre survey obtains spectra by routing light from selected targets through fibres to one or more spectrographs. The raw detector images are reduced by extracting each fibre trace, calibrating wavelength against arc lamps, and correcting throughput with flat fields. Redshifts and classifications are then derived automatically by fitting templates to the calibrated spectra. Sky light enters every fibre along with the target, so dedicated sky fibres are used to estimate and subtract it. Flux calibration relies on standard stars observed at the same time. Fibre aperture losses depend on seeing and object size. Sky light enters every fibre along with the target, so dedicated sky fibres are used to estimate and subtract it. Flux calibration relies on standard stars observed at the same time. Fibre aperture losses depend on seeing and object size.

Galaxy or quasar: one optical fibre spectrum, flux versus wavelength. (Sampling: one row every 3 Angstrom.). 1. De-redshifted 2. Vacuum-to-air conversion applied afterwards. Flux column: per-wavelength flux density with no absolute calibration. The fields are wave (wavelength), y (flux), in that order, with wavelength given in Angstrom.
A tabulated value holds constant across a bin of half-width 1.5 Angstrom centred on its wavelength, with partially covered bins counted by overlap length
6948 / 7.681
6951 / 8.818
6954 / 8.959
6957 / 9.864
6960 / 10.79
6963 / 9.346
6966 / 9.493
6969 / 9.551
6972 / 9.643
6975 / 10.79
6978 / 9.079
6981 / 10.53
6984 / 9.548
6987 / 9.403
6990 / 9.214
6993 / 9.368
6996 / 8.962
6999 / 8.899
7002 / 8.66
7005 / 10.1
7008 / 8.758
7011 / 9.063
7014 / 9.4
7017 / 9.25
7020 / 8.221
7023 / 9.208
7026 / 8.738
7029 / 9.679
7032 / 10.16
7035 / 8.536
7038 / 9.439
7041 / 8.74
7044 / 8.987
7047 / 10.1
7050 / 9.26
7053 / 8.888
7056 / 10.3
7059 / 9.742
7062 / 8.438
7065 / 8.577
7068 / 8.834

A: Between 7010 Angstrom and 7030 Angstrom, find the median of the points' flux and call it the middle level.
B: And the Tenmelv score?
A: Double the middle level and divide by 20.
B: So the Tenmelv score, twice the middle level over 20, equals 0.921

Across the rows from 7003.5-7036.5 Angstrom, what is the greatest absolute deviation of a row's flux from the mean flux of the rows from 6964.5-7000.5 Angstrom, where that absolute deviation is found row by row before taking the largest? 1.32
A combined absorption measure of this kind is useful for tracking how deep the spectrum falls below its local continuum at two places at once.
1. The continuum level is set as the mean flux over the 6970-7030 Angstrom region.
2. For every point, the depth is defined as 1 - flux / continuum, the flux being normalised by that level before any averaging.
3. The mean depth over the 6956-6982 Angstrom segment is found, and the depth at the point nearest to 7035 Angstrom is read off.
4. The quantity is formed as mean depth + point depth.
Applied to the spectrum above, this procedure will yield 0.02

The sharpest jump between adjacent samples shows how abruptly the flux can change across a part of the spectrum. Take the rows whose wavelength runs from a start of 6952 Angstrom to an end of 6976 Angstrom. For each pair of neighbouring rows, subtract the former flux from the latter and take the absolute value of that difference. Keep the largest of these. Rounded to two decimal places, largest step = 1.44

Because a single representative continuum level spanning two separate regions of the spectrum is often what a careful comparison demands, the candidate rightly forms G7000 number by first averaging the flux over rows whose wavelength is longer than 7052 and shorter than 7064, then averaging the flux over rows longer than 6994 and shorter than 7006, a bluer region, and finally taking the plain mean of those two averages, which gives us 9.2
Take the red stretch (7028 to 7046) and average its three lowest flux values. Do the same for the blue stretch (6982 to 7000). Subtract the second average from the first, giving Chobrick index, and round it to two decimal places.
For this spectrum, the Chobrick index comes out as -0.27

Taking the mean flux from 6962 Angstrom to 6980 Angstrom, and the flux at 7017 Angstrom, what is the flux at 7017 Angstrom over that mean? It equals 0.96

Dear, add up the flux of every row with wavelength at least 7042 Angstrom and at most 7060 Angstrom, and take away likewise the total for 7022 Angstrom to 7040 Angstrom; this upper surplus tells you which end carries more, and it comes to 1.5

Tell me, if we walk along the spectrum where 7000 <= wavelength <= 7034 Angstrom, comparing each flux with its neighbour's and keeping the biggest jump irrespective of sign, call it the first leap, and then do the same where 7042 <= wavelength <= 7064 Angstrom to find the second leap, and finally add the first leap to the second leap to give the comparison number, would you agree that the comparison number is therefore 2.9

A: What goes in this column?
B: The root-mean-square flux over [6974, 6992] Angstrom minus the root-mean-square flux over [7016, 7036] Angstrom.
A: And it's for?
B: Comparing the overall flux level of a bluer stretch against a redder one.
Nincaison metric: 0.65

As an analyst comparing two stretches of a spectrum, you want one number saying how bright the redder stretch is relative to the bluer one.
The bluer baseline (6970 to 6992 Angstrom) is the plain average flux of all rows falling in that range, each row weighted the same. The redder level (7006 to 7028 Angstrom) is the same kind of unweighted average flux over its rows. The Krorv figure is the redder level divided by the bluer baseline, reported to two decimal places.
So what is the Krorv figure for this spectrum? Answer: 0.92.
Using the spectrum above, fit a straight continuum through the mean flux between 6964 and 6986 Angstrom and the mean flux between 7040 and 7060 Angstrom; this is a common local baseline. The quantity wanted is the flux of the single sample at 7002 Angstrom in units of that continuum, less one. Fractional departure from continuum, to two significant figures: -0.10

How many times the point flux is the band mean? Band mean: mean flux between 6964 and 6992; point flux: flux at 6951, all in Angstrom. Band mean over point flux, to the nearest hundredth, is 1.10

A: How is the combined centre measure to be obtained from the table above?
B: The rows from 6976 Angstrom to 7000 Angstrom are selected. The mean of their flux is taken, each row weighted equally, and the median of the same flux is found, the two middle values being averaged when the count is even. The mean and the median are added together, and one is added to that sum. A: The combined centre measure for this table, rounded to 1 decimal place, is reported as 19.7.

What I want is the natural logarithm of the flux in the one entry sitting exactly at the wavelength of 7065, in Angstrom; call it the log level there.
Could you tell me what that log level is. 2.15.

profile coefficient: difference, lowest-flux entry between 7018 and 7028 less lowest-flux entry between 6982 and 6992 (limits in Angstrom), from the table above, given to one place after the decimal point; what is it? -1.0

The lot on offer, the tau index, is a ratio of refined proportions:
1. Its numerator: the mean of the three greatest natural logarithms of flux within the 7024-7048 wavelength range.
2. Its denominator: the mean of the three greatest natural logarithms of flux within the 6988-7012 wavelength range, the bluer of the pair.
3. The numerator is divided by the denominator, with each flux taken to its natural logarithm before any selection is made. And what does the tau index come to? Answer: 1.02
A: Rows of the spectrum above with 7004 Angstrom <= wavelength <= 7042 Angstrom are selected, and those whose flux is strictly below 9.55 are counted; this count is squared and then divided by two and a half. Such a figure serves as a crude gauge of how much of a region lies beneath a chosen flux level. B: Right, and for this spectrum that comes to 40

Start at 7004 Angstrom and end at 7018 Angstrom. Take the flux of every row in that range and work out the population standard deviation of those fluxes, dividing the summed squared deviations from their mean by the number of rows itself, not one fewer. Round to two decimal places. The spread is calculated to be 0.45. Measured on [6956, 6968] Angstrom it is 0.56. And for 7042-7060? 0.54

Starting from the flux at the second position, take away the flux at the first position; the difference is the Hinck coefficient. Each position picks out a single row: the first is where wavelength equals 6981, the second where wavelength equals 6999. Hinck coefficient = -1.6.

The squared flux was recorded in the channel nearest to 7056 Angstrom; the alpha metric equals 106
